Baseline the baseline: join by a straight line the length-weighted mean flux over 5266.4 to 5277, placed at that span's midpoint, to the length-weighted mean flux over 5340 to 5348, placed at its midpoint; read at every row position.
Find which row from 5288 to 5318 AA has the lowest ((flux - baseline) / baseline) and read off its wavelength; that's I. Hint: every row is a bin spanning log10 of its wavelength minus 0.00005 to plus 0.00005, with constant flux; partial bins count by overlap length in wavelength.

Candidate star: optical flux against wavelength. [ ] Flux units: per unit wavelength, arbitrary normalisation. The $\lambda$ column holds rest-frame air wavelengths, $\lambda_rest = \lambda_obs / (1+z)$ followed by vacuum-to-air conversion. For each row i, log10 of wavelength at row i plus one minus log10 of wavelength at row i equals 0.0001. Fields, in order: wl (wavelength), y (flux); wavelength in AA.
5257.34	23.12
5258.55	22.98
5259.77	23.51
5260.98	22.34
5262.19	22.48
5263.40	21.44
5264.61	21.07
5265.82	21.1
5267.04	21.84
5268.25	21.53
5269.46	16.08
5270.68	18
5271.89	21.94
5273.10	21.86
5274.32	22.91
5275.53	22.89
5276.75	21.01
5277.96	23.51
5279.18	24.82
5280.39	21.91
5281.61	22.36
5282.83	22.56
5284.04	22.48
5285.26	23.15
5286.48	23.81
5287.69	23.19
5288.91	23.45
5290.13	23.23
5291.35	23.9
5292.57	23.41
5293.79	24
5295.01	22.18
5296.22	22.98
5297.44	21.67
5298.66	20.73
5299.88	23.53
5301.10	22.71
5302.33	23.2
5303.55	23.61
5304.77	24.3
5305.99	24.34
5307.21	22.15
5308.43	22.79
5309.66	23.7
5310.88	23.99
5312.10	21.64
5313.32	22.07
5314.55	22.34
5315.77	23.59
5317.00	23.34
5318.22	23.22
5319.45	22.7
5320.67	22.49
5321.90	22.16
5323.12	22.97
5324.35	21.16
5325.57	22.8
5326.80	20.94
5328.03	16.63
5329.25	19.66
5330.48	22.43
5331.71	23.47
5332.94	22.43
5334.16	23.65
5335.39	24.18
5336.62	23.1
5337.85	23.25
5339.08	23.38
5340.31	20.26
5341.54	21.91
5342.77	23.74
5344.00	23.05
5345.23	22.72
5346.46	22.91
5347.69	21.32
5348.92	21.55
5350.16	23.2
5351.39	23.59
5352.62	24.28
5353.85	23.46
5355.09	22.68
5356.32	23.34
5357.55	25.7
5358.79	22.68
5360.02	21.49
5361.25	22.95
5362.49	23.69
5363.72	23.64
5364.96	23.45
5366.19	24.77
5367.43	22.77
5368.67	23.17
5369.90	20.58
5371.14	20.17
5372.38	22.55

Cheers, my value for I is 5298.66 AA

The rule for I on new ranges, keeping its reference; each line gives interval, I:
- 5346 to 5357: 5347.69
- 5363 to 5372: 5371.14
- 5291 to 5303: 5298.66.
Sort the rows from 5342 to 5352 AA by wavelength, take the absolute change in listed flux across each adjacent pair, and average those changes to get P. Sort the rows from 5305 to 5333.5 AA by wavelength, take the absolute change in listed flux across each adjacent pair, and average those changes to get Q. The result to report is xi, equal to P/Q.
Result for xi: 0.6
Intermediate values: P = 0.7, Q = 1.28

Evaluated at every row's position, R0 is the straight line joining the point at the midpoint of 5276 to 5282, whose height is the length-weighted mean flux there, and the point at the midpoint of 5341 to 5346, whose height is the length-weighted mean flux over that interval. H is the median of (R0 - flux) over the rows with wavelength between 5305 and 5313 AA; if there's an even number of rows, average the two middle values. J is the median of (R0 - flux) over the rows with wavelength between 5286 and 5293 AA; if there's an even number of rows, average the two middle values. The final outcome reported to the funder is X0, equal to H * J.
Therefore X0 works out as 0.3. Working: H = -0.4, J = -0.67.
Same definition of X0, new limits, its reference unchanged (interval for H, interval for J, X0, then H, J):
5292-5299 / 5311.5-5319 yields 0.0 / 0.2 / 0.04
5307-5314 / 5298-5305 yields -0.2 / 0.3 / -0.58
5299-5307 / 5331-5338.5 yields 0.4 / -0.8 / -0.50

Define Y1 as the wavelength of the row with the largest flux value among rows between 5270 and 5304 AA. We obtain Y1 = 5279.18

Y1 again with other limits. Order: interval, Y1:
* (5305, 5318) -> 5305.99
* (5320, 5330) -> 5323.12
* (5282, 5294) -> 5293.79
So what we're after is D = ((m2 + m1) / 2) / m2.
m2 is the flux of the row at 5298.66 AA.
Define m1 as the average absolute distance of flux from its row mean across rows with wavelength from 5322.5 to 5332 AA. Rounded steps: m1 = 1.66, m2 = 20.73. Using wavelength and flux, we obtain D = 0.540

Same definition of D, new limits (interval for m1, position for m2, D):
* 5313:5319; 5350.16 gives 0.512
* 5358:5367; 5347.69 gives 0.517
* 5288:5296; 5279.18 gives 0.509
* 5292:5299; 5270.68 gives 0.527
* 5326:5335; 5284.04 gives 0.543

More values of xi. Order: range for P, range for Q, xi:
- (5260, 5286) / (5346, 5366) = 1.2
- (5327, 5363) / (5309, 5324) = 2.0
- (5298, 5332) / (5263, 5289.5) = 1.0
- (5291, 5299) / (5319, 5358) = 0.8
